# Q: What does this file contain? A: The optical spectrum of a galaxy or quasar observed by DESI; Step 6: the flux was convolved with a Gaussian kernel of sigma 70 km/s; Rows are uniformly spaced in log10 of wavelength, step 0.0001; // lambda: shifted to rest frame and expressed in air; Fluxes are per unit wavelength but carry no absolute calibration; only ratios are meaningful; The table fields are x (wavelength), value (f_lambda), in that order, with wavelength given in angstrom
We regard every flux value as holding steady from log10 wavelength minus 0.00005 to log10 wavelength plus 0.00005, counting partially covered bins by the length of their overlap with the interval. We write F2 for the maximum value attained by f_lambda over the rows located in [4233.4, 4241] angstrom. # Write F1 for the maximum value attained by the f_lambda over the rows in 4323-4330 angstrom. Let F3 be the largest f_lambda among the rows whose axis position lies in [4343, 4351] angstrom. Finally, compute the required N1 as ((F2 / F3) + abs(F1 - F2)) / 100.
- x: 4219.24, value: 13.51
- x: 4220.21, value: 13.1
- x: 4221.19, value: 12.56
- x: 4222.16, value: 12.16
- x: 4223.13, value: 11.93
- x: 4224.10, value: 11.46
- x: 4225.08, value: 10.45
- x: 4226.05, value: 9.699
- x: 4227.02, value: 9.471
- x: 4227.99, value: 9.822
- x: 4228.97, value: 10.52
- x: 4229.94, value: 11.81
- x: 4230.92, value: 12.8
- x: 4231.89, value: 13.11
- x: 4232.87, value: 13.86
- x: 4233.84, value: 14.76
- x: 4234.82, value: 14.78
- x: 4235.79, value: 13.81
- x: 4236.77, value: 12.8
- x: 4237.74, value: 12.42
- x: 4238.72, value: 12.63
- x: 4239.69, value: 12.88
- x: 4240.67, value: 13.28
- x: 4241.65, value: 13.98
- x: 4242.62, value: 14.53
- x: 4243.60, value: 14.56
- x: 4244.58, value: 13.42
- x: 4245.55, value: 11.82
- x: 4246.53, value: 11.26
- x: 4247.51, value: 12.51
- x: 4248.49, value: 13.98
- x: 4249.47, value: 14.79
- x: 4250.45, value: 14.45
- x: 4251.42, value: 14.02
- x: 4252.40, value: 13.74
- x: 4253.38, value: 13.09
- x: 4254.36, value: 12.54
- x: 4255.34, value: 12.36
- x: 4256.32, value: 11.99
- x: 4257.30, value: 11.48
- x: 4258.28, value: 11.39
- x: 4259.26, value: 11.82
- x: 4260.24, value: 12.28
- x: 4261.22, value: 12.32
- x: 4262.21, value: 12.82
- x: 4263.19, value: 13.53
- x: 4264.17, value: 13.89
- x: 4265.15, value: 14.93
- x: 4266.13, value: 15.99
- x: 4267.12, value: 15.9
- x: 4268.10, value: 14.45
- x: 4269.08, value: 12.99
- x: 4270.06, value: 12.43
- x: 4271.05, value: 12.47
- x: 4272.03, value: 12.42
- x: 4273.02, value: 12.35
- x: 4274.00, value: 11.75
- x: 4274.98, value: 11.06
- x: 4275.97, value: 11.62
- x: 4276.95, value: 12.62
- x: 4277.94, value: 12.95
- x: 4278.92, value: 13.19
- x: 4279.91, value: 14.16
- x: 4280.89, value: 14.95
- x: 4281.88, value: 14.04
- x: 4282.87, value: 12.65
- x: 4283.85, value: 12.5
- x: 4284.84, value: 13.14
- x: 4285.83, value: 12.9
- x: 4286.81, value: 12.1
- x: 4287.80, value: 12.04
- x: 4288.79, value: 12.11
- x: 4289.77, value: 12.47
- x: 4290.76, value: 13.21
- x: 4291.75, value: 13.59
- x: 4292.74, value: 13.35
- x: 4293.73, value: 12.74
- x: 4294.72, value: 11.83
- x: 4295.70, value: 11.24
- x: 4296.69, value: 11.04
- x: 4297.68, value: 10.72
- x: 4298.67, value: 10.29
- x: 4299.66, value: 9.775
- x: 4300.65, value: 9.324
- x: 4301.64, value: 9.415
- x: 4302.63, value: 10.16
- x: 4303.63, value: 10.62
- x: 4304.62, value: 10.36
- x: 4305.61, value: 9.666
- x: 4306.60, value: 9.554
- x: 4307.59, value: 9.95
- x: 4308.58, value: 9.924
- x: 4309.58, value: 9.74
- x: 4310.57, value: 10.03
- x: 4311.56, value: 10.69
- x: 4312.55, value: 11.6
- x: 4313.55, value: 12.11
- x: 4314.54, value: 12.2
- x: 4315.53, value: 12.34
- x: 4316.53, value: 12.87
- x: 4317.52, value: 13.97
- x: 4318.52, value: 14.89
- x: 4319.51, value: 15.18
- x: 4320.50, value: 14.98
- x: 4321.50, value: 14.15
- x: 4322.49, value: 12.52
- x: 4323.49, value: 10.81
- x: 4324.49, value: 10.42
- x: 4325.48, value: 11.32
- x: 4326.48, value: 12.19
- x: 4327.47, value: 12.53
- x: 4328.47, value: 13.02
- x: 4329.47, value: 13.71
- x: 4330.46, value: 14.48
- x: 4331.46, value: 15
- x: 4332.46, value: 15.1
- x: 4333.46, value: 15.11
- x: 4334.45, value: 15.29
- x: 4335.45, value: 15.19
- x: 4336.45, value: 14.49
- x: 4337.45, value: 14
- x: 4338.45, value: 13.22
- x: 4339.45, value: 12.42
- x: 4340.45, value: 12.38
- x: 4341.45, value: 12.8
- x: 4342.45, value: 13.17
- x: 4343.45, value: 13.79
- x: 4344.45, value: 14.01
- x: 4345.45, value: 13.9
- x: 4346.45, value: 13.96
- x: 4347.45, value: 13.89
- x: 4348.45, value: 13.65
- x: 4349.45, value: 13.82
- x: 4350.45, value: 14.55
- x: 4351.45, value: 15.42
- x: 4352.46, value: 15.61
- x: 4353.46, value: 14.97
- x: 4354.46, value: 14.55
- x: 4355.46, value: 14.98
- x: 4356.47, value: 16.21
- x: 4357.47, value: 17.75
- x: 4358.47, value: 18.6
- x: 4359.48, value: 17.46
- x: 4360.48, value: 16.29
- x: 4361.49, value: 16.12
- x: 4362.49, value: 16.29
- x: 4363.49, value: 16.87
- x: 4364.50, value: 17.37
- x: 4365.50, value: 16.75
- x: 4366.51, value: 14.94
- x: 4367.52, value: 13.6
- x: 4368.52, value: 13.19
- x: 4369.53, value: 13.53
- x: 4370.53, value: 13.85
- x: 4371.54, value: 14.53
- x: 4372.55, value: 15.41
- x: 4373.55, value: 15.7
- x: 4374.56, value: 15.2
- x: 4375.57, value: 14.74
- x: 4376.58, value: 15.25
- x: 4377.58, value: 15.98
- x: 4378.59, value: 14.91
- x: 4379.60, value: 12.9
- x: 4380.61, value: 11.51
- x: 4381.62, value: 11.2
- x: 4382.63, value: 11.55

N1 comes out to 0.021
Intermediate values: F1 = 13.71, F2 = 14.78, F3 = 14.55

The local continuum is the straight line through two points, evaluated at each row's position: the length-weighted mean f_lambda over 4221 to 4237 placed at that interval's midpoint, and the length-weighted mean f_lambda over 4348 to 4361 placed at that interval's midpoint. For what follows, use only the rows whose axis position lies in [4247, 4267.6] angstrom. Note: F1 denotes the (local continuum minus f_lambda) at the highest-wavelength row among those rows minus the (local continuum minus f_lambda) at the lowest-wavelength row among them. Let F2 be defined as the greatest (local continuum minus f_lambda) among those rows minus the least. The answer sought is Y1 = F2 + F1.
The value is 1.5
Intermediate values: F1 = -3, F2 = 4.4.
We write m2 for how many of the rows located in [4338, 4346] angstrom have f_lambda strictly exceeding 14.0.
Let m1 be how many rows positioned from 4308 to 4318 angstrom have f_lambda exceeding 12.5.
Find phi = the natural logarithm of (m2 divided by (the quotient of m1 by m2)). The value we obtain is -0.7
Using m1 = 2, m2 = 1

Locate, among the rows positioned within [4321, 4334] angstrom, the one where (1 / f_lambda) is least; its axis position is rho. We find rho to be 4333.46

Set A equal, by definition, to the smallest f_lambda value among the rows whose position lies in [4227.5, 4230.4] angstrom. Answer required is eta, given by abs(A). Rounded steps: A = 9.822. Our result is 9.8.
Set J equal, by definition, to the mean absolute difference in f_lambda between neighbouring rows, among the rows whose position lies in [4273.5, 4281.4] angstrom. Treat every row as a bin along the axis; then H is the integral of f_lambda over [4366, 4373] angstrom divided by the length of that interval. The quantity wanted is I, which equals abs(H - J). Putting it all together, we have 13.5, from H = 14.1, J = 0.65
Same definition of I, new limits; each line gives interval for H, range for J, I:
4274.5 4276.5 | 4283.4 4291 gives 10.9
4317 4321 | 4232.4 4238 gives 14.1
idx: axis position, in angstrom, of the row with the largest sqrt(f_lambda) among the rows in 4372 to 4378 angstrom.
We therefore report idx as 4377.58 angstrom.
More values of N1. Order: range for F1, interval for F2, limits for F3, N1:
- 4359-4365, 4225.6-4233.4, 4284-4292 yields 0.046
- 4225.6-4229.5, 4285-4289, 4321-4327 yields 0.033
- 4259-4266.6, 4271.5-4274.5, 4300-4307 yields 0.047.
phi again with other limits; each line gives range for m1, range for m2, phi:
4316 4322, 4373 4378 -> 1.4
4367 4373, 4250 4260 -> -0.4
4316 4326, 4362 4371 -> 1.3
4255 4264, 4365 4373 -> 2.1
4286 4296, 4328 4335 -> 1.8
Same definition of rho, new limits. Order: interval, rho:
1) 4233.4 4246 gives 4234.82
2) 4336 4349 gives 4336.45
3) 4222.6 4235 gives 4234.82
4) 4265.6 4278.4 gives 4266.13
